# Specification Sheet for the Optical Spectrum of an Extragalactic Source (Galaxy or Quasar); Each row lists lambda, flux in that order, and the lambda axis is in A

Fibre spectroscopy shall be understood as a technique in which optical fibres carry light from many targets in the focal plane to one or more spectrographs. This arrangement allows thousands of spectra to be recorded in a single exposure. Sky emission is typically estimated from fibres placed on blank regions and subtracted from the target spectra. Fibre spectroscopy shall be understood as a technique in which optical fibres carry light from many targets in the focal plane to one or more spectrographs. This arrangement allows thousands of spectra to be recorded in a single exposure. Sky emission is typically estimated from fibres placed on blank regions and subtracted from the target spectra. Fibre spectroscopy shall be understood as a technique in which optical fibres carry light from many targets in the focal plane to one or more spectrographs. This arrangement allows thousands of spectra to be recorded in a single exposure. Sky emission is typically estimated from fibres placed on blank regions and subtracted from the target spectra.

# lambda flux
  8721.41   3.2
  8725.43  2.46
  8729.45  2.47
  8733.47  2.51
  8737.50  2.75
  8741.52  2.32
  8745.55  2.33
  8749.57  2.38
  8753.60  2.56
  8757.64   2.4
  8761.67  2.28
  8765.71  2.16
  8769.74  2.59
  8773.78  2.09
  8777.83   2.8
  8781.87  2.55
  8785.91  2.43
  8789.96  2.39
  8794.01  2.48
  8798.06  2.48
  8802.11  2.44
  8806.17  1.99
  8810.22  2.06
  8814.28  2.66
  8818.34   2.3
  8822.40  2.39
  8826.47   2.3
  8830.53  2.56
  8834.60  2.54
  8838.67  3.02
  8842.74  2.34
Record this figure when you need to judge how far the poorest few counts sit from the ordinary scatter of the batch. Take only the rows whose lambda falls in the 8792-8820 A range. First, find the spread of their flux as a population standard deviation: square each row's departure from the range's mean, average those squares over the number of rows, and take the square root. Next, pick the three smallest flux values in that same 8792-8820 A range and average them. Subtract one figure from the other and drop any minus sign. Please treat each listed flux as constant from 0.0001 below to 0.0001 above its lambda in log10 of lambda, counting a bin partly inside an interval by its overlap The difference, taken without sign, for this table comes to 1.892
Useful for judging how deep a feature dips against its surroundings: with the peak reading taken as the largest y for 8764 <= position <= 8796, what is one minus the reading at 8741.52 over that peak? 0.17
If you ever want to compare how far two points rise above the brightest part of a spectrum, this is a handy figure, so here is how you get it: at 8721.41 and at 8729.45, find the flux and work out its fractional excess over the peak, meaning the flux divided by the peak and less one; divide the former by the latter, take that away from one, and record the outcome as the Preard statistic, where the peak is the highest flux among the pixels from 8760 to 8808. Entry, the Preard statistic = 2.2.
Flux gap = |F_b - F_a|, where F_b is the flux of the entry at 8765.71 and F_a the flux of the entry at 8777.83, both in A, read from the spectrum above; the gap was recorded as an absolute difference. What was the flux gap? 0.64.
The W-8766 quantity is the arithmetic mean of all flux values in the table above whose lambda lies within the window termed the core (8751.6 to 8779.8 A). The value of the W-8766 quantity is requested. 2.41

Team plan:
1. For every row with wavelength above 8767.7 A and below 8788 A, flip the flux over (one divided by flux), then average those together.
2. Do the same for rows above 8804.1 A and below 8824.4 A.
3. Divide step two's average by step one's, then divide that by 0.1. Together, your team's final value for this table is 10.9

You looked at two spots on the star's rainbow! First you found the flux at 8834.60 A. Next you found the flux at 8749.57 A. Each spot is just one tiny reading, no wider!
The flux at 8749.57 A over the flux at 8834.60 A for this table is 0.94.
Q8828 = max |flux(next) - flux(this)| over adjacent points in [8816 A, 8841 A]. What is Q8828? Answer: 0.480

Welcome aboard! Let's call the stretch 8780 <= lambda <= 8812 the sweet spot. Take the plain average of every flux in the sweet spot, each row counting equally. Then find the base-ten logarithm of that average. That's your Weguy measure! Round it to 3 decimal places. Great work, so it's 0.372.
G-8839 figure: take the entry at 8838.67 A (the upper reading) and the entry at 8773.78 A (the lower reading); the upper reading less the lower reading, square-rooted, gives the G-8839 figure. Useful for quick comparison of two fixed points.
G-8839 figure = 0.96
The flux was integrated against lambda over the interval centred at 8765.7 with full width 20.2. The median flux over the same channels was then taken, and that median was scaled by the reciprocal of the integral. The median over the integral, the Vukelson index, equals 0.0490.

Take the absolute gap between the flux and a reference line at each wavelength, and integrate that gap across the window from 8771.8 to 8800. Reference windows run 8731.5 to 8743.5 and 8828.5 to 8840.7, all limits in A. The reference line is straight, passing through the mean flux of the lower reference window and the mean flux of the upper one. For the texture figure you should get 6.0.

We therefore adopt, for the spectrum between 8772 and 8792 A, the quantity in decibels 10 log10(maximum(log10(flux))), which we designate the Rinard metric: -3.50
